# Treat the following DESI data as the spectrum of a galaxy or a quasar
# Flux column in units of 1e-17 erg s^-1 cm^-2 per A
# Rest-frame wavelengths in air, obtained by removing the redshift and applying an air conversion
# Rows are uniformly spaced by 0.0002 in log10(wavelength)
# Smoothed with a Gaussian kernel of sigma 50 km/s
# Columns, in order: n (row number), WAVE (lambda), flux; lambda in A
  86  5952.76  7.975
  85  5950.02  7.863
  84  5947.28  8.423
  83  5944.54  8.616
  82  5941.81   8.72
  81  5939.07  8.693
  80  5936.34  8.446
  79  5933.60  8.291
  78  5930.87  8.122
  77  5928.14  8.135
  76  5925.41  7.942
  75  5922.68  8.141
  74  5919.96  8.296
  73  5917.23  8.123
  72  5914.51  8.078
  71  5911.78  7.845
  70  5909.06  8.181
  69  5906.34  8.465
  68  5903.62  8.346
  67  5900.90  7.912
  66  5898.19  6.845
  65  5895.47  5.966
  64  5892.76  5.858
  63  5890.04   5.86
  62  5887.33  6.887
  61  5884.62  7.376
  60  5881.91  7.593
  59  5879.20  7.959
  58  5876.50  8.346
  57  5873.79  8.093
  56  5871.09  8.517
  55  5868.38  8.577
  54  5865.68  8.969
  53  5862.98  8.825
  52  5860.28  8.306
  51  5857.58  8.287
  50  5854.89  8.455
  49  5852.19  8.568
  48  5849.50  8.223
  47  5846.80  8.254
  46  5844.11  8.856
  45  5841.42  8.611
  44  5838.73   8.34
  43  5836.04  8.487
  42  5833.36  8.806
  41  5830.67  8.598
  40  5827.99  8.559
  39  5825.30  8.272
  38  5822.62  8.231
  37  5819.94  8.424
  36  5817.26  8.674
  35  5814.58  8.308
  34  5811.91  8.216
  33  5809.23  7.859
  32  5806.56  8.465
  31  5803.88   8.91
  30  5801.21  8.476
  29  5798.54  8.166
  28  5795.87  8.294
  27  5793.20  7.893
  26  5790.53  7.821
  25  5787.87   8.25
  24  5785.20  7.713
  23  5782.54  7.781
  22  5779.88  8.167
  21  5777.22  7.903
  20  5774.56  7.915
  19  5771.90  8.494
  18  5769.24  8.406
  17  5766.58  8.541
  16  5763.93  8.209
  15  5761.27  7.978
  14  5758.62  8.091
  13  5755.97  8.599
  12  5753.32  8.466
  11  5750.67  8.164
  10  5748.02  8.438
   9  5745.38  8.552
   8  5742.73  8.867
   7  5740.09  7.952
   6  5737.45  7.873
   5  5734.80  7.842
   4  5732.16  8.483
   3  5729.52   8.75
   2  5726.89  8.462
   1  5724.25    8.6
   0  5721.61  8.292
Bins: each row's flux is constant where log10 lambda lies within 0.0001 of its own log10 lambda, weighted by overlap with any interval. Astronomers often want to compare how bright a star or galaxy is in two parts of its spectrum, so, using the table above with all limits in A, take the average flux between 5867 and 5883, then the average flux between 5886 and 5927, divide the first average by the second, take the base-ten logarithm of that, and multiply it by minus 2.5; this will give -0.09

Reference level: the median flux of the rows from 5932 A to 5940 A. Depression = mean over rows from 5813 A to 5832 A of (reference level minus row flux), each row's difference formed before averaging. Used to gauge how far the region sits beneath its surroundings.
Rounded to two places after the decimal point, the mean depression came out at 0.01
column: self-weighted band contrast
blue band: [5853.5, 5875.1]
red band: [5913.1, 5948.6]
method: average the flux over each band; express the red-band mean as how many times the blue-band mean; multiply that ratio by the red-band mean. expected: 8.12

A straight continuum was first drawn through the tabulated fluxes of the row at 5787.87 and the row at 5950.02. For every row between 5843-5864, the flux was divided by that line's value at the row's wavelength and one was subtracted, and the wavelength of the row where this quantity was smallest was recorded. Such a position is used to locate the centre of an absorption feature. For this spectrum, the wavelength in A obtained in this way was 5849.50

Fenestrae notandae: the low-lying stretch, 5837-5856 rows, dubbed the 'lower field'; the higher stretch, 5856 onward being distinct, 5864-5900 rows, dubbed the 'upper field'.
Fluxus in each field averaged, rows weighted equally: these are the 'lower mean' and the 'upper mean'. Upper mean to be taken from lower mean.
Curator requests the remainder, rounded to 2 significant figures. 1.0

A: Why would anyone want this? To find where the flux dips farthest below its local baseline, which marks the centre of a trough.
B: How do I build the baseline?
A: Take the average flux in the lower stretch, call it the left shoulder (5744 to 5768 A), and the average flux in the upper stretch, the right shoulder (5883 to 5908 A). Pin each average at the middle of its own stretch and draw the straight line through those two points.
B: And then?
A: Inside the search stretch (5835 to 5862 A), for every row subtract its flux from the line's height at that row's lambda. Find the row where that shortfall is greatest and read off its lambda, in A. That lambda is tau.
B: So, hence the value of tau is 5849.50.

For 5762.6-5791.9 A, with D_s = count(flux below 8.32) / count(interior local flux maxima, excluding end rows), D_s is 2.00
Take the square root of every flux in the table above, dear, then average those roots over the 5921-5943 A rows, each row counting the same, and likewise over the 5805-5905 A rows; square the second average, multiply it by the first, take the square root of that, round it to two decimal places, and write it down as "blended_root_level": 4.82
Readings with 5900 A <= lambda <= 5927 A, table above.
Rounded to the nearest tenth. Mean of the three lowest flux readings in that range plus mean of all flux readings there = 16.0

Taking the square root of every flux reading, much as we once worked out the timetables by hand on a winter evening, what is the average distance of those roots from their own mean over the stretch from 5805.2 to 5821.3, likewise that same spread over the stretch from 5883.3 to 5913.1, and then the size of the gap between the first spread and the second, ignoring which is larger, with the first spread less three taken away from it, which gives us 3.09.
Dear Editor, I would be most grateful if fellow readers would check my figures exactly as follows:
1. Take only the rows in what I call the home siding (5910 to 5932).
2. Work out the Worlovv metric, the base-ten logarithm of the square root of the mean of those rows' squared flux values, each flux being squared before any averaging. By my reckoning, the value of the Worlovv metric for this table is 0.908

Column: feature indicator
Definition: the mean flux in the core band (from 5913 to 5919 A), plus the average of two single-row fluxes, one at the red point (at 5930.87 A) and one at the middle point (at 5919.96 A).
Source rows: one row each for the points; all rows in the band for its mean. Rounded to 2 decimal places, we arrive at 16.31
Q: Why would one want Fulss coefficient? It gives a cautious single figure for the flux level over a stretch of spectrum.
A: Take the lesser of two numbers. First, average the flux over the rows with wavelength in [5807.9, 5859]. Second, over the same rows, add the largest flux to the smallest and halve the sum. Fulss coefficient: 8.4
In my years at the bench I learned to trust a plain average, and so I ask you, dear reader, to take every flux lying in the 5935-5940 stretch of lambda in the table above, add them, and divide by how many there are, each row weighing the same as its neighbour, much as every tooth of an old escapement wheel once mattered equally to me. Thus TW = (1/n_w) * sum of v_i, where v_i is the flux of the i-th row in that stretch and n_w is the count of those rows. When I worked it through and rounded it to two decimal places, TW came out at 8.57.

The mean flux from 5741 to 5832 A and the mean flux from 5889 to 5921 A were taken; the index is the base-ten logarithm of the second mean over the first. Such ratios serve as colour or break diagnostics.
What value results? -0.044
